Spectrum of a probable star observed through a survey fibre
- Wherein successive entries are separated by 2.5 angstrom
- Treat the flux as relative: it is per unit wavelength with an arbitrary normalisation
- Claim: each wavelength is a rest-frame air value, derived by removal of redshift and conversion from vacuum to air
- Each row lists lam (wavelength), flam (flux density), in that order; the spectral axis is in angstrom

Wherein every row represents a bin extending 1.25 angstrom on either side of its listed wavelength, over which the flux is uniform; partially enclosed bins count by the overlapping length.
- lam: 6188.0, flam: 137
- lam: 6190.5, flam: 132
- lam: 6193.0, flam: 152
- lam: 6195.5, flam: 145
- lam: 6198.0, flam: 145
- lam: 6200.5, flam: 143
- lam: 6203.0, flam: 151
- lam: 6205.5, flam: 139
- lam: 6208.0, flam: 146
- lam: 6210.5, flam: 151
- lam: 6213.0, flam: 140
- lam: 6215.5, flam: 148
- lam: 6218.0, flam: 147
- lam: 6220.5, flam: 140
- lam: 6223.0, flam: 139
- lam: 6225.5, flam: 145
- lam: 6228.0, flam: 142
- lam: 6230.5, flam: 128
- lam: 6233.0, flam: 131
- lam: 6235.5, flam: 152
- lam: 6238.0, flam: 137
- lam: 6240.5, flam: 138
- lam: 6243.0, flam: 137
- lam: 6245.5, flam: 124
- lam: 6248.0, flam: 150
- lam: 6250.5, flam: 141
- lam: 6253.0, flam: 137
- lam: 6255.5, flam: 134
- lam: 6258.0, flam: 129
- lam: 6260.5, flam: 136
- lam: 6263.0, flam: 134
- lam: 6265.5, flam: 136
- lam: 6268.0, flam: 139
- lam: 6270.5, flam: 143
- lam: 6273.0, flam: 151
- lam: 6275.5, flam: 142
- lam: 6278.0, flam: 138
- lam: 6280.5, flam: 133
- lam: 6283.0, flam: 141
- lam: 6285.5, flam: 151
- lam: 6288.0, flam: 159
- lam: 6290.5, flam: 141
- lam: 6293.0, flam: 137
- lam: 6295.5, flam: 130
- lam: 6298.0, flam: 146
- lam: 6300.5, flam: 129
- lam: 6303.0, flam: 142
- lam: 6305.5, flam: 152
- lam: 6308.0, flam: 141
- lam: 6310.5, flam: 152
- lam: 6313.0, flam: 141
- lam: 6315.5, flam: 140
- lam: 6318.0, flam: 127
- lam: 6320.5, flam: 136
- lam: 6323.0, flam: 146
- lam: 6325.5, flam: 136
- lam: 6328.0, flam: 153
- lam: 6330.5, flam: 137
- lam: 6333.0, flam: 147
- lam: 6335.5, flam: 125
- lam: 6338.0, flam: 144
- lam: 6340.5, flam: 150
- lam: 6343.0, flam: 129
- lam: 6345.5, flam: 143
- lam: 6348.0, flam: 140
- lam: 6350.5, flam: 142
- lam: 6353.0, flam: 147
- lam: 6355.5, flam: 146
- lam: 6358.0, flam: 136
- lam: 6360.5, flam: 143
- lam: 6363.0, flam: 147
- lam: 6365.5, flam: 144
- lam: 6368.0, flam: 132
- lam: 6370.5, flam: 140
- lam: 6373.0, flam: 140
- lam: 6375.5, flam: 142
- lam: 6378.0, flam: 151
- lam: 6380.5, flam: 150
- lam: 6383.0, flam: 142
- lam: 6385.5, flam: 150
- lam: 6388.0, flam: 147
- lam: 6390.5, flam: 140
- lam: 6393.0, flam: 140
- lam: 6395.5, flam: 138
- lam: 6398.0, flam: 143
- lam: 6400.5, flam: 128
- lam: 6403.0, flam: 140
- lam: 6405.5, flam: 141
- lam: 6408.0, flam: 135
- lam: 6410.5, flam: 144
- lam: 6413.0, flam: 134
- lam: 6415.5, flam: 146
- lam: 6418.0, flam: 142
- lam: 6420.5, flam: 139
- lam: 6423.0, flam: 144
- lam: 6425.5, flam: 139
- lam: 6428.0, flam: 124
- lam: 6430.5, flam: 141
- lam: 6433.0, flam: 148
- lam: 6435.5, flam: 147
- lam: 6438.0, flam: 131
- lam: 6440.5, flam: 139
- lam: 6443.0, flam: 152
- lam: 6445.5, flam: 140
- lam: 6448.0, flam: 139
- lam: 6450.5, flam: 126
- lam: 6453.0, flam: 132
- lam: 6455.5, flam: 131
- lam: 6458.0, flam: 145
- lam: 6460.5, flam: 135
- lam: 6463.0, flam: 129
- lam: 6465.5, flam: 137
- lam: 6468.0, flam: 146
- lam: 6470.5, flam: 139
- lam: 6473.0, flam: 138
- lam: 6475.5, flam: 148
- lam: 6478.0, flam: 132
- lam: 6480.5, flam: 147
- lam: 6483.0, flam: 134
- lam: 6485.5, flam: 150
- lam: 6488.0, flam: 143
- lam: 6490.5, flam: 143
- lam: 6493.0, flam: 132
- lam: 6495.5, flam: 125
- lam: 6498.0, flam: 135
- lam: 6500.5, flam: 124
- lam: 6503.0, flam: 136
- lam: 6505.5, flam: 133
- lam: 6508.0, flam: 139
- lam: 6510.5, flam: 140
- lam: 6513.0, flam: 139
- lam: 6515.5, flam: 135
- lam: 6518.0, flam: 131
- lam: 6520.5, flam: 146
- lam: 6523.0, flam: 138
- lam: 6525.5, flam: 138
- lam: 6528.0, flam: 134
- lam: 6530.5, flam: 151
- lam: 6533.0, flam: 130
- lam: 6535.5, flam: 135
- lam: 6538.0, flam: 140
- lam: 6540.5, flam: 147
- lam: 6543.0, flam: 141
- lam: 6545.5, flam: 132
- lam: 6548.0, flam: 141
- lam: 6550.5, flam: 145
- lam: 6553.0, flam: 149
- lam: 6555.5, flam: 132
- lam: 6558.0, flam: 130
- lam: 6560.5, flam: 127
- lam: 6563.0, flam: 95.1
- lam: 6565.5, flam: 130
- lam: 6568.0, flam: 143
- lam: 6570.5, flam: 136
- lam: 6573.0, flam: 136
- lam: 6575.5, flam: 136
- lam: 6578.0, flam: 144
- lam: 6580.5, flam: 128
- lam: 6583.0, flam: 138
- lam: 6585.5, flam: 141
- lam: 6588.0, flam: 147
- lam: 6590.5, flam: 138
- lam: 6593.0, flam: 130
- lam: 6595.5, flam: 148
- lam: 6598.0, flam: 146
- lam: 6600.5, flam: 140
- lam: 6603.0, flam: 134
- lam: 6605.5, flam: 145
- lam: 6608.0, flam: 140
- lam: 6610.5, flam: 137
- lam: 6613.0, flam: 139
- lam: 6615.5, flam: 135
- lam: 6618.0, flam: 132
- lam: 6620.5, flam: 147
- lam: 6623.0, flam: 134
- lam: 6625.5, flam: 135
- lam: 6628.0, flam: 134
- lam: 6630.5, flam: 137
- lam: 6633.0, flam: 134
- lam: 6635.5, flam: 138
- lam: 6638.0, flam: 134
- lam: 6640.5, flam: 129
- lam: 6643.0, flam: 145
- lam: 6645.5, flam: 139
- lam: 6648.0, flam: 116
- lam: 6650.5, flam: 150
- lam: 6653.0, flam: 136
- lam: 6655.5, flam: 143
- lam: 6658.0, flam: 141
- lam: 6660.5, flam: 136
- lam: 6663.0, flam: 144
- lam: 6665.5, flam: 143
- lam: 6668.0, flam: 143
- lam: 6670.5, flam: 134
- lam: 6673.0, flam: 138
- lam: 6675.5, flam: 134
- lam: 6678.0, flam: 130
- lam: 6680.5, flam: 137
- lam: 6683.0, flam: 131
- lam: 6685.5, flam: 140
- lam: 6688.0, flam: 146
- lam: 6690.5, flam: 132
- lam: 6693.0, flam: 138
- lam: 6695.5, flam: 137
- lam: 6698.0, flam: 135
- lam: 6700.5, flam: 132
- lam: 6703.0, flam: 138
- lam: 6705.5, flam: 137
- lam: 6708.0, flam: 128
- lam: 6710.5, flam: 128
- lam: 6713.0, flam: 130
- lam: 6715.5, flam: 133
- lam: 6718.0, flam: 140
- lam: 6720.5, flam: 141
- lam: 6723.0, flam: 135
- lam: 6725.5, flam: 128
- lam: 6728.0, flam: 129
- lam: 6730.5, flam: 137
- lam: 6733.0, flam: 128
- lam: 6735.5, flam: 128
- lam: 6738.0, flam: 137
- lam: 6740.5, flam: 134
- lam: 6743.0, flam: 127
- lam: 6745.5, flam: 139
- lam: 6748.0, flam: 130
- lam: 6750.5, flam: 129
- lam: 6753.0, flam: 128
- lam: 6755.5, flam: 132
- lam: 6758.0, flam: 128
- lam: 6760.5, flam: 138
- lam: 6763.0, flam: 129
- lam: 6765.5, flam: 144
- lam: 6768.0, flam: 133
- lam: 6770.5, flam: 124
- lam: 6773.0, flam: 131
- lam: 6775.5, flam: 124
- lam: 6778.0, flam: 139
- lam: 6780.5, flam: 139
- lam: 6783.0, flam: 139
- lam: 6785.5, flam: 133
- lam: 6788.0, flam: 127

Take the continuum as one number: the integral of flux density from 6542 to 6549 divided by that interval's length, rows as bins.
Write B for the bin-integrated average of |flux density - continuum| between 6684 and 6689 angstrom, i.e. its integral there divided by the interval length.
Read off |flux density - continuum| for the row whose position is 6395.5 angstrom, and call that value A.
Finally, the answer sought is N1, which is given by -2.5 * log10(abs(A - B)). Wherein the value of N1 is -1.7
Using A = 0.2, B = 5.1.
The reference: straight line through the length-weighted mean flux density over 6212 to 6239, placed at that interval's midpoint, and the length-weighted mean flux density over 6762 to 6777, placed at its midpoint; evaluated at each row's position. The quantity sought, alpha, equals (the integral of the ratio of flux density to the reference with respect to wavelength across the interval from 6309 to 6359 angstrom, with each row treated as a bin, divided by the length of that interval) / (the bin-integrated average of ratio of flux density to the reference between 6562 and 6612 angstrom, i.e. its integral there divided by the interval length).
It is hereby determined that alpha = 0.996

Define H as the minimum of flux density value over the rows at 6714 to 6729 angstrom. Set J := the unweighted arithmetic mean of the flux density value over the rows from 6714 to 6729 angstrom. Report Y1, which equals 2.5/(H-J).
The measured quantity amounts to -0.39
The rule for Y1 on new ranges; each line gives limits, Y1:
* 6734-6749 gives -0.45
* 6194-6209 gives -0.43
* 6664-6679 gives -0.36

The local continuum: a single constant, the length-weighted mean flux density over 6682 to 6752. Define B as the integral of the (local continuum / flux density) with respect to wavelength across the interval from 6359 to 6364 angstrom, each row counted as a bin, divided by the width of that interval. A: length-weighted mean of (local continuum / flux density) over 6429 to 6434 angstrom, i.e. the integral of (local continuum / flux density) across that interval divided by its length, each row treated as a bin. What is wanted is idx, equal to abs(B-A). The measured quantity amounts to 0.01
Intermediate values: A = 0.94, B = 0.93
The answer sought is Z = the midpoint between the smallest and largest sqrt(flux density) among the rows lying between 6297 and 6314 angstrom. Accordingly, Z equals 11.84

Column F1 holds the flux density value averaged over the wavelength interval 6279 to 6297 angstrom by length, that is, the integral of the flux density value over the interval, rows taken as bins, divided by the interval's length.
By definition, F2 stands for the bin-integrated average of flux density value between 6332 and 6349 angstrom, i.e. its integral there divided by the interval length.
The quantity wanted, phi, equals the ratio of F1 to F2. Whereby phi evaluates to 1.02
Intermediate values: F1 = 142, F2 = 140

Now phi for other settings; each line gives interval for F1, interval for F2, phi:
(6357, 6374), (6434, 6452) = 1.01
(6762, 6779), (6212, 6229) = 0.92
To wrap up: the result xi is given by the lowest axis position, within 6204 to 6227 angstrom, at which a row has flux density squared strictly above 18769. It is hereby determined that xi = 6205.5 angstrom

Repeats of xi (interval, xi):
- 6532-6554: 6538.0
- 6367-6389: 6370.5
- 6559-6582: 6568.0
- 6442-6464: 6443.0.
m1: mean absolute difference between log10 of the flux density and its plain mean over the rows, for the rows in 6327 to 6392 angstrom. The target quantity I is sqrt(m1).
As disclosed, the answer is 0.125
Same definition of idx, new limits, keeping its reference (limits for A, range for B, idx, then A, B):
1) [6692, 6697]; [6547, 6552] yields 0.04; 0.97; 0.93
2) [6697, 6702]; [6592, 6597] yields 0.04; 1.00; 0.96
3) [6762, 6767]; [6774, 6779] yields 0.04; 0.98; 1.02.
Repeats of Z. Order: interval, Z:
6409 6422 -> 11.83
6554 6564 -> 10.62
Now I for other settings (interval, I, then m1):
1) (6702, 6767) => 0.121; 0.0146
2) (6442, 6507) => 0.141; 0.0198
